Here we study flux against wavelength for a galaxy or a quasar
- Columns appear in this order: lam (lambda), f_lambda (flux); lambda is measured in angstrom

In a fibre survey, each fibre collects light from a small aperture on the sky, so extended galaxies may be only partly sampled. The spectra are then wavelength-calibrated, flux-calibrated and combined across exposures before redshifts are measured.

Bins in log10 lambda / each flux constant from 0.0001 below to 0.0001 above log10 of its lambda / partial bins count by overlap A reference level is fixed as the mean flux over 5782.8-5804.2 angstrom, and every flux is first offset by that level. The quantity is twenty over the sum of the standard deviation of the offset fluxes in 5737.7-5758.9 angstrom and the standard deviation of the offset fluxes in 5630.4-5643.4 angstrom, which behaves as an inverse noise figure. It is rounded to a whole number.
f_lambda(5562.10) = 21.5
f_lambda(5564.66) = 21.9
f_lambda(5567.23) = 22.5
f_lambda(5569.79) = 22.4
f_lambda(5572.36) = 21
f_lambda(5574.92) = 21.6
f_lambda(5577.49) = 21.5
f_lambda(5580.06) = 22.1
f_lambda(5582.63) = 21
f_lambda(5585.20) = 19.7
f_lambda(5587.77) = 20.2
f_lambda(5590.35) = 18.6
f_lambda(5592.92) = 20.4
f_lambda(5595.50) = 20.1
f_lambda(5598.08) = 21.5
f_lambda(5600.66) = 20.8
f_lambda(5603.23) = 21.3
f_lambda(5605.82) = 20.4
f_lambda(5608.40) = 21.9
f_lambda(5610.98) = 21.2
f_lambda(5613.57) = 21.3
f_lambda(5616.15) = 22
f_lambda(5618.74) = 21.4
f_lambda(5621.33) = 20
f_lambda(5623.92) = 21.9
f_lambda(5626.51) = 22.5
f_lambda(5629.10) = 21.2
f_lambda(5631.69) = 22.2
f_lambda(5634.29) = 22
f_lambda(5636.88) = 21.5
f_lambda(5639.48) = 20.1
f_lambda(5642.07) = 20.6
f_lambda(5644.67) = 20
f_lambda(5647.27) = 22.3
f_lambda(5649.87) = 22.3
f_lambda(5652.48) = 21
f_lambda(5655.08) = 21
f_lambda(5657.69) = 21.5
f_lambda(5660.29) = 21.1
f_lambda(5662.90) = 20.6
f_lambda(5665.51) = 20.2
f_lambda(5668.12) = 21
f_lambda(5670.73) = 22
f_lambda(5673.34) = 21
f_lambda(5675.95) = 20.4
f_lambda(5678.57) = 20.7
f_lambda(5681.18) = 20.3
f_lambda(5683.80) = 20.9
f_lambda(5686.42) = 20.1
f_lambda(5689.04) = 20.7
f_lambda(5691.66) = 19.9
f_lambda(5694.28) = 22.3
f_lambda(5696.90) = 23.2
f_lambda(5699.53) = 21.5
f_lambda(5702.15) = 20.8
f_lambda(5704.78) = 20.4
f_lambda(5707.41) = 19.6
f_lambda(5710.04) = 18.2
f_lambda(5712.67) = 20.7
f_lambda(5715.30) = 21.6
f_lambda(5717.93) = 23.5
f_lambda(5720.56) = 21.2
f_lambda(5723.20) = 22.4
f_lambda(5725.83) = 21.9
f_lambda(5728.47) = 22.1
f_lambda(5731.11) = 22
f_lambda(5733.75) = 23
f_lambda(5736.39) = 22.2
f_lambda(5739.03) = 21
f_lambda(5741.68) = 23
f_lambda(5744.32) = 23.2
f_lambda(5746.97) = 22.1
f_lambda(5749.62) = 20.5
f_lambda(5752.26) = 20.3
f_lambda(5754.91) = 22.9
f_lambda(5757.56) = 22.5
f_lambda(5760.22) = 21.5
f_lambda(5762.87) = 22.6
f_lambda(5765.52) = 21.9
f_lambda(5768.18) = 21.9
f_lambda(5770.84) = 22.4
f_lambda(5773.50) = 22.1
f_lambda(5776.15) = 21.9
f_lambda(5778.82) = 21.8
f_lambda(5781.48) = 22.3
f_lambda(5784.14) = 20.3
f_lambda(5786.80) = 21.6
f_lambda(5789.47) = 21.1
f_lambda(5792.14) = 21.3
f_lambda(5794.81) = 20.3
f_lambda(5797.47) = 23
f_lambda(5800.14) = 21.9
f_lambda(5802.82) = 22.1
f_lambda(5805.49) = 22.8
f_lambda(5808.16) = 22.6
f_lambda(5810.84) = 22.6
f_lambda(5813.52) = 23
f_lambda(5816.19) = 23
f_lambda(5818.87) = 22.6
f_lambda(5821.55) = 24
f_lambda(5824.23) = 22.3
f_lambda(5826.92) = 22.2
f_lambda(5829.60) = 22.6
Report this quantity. 10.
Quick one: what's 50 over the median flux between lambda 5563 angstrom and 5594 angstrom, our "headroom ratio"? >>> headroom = 2.35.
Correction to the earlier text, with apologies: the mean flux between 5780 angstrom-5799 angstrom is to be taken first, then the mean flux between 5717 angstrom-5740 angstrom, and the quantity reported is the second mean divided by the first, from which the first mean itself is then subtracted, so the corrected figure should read -20.4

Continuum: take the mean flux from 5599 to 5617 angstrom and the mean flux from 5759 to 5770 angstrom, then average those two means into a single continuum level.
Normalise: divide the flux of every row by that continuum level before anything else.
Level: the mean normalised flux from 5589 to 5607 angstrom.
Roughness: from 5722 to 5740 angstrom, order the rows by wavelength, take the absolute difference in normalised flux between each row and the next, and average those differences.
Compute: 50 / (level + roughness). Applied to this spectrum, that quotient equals 51.3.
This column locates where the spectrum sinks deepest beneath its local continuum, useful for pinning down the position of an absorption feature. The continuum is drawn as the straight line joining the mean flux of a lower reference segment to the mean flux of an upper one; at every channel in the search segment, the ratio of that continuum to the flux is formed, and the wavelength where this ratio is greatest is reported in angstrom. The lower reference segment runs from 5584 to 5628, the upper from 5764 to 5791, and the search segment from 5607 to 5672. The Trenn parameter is 5644.67 angstrom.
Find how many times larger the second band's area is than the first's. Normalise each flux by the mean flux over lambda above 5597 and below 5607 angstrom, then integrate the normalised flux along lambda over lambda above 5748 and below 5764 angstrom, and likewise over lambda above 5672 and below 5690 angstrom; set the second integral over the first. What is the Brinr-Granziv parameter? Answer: 1.1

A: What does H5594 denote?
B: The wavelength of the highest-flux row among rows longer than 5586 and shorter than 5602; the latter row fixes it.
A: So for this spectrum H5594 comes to 5598.08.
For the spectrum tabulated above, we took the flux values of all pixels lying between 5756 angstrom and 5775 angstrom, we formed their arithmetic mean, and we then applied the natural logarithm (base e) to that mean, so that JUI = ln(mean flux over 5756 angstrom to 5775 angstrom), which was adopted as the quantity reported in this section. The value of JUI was 3.097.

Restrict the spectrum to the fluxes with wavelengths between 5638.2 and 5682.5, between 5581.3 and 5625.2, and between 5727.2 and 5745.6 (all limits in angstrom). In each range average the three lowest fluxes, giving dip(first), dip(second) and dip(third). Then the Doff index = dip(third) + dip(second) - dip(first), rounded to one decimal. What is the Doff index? 21.0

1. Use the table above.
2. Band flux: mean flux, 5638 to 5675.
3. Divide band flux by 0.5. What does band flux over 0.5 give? 42.1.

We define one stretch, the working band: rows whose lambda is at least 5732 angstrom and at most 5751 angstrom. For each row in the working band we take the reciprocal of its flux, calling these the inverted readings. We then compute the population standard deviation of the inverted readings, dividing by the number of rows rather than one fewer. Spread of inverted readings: 0.0020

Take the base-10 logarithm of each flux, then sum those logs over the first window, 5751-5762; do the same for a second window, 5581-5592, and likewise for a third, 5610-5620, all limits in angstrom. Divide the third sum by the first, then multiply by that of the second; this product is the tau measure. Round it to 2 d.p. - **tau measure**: 5.17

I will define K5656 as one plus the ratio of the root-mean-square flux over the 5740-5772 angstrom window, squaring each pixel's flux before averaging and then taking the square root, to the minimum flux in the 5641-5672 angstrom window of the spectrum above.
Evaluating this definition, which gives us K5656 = 2.10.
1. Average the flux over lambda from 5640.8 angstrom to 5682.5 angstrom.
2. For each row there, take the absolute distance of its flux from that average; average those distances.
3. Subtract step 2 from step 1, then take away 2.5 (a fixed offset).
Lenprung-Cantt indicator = 18.0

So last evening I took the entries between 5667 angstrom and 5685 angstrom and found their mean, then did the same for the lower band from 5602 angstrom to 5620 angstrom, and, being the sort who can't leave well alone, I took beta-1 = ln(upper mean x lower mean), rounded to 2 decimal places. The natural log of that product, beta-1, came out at 6.10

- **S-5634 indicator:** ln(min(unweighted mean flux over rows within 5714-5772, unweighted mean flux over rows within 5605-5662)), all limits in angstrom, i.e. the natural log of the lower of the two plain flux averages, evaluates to 3.06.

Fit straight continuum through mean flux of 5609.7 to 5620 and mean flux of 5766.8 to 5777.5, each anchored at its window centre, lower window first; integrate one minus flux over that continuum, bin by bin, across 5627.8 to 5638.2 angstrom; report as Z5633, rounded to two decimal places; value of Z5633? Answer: -0.09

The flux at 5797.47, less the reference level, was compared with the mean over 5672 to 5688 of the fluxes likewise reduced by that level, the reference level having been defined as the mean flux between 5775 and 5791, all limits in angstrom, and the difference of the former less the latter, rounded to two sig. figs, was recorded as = 2.4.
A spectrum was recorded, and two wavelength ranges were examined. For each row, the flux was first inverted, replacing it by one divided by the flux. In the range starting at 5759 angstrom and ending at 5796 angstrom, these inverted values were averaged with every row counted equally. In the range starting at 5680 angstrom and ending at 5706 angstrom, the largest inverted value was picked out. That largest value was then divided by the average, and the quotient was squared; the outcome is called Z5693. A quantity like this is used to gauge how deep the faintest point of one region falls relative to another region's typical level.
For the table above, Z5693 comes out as 1.18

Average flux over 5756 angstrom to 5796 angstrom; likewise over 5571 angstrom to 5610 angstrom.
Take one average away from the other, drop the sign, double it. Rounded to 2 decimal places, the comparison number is 1.79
